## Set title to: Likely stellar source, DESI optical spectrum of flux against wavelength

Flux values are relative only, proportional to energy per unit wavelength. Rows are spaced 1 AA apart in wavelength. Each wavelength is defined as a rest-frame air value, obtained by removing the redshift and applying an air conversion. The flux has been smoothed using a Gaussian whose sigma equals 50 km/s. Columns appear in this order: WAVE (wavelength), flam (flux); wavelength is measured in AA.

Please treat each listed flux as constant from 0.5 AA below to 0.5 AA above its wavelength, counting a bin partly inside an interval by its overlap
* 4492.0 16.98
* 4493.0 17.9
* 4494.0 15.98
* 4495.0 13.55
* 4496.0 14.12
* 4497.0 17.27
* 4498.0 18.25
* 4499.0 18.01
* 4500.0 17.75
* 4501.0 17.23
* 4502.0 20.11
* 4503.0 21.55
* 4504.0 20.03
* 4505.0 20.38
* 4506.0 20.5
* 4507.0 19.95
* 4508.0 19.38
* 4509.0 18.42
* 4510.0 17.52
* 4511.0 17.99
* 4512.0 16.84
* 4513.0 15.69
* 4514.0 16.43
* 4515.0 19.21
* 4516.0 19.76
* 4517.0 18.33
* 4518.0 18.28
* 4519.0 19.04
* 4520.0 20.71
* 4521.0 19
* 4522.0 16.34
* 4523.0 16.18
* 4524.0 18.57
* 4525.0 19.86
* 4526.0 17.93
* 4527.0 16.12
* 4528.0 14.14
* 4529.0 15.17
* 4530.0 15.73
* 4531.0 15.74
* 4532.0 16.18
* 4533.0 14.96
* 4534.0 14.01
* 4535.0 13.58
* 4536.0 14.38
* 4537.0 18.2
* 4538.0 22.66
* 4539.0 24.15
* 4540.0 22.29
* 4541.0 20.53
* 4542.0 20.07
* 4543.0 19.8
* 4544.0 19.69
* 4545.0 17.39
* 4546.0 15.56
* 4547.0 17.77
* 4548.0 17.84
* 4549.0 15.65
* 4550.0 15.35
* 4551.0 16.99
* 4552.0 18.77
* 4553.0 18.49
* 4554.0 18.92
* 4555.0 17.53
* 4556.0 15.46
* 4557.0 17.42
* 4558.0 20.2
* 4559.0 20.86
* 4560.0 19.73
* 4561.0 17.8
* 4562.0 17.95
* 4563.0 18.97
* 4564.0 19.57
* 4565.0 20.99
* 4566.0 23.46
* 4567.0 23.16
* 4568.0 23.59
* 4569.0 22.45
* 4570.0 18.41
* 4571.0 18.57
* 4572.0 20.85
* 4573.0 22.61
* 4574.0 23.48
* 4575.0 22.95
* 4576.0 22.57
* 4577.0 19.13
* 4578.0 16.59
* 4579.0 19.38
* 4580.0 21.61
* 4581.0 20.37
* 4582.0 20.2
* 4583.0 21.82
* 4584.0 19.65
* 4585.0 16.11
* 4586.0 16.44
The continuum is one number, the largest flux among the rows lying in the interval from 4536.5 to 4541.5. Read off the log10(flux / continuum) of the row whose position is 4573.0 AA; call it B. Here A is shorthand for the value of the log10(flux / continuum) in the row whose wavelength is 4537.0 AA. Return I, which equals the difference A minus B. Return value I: -0.094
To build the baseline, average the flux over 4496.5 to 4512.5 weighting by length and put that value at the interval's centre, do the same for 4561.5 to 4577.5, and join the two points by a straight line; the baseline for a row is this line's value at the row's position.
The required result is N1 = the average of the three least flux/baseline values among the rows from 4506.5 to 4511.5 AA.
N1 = 0.95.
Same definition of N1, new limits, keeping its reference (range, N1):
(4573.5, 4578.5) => 0.91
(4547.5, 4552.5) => 0.78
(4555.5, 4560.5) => 0.85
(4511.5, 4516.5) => 0.85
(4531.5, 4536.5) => 0.70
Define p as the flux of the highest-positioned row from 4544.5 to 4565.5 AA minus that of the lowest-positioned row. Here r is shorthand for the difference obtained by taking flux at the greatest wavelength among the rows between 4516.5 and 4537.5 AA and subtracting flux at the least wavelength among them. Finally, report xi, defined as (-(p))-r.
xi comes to -3.5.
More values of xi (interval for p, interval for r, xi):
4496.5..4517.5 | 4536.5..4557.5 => -0.3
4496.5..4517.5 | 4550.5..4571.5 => -2.6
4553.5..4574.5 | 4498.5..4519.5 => -5.6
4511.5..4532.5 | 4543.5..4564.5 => 0.8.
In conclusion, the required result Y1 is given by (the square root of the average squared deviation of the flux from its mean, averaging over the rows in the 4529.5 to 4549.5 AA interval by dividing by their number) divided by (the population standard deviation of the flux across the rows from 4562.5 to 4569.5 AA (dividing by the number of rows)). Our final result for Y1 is 1.7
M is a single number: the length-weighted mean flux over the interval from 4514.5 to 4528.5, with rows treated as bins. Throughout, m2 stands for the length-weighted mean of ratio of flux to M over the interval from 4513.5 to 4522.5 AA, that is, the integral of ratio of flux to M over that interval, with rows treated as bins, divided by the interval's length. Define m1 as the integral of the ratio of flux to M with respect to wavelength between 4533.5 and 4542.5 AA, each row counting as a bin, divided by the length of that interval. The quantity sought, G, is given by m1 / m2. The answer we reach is 1.02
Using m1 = 1.04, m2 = 1.03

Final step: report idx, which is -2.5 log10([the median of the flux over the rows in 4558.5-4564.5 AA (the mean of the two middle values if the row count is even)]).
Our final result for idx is -3.21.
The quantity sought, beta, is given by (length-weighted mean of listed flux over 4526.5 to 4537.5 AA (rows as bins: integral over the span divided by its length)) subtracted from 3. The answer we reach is -12.3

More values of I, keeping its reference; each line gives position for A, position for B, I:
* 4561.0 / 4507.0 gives -0.050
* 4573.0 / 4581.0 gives 0.045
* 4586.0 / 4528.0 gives 0.065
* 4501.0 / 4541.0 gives -0.076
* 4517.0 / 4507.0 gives -0.037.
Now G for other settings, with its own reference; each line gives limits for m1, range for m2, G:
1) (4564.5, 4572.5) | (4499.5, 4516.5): 1.14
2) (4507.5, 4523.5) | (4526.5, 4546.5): 1.03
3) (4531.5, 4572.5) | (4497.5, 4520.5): 1.00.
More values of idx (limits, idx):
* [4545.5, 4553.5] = -3.10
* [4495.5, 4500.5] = -3.12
